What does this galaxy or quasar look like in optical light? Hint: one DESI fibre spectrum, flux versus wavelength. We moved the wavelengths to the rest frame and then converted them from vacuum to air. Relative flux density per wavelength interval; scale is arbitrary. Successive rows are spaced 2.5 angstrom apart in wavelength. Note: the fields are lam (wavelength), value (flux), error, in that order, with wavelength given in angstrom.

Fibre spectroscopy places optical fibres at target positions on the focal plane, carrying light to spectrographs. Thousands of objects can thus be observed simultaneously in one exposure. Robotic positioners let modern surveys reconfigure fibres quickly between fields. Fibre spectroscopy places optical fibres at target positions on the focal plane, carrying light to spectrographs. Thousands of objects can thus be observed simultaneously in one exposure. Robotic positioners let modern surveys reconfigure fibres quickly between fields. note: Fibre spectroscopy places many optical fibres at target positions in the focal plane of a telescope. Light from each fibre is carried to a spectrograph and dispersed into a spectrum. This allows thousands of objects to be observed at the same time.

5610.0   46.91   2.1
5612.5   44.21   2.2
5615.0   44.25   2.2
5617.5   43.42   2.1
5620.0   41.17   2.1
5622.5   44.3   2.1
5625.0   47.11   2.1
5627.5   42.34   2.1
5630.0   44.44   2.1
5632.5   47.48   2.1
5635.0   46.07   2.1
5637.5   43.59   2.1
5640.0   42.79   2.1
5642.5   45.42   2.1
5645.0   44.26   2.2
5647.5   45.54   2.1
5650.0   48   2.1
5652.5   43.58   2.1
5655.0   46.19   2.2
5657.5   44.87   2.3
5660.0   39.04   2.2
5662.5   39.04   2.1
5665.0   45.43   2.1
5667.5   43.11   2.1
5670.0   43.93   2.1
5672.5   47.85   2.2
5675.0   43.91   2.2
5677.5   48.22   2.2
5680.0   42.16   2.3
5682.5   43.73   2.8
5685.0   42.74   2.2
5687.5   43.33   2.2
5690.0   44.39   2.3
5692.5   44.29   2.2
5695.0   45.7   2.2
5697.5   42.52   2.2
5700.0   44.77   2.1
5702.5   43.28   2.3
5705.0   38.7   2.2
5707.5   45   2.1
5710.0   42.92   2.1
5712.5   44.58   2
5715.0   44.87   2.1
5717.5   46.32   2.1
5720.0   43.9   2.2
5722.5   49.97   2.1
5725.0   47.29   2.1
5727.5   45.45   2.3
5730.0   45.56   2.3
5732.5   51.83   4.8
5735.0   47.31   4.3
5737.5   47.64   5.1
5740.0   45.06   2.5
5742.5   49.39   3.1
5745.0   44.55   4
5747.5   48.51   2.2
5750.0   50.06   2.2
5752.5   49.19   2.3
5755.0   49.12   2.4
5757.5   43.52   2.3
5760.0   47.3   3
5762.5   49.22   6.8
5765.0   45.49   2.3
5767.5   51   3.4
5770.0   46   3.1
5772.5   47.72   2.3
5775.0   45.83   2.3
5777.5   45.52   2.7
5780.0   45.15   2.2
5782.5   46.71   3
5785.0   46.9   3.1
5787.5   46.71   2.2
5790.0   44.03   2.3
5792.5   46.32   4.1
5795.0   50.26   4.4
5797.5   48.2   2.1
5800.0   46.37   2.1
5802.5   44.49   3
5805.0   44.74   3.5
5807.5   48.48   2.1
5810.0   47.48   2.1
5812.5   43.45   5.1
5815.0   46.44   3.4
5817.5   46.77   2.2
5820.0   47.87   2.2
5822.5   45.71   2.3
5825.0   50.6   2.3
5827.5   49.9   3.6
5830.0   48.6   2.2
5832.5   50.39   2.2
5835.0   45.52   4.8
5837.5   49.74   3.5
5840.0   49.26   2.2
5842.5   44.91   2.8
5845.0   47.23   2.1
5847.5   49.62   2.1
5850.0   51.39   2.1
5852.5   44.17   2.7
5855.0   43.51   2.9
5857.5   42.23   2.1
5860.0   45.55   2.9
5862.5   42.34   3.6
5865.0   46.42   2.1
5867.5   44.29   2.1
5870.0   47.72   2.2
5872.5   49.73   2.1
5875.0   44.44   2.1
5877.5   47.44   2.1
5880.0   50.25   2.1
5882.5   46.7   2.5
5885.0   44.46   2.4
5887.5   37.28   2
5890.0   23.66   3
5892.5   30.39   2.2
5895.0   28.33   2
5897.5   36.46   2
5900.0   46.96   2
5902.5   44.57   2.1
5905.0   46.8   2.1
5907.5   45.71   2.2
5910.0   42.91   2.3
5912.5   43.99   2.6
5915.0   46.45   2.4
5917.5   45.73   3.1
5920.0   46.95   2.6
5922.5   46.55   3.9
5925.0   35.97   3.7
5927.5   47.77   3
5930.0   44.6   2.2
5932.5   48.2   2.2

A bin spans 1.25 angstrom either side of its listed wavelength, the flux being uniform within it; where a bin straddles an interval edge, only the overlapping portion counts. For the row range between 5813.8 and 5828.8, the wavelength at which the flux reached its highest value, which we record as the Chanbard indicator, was 5825.0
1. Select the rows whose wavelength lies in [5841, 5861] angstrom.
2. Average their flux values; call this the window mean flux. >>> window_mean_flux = 46.1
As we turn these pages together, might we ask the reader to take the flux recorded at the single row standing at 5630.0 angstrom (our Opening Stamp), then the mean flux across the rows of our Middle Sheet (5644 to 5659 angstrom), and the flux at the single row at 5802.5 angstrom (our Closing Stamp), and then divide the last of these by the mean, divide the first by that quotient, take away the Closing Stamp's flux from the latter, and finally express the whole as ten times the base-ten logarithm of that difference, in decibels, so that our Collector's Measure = -1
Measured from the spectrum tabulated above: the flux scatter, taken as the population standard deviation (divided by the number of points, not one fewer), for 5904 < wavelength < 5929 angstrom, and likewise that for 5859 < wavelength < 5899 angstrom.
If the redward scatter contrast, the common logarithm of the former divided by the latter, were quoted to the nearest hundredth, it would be -0.38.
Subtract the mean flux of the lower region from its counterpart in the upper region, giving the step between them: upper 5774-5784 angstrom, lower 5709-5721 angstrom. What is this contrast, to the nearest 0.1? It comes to 1.3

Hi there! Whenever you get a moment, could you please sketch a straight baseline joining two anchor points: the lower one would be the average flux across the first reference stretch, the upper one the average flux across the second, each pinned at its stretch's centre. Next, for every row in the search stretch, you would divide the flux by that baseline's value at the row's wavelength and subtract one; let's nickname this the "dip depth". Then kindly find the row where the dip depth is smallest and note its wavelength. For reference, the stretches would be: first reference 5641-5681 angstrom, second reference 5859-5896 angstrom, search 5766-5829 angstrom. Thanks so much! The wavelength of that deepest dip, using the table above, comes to 5812.5 angstrom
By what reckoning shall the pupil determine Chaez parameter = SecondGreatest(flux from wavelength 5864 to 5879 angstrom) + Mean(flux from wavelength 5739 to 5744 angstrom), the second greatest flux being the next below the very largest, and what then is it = 94.9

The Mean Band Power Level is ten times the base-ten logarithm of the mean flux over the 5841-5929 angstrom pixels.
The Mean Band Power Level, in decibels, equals 16.4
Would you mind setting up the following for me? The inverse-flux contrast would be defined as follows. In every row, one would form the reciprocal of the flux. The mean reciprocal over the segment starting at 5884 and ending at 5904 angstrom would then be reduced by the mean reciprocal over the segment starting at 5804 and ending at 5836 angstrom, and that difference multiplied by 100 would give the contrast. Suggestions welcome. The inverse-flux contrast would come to 0.77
